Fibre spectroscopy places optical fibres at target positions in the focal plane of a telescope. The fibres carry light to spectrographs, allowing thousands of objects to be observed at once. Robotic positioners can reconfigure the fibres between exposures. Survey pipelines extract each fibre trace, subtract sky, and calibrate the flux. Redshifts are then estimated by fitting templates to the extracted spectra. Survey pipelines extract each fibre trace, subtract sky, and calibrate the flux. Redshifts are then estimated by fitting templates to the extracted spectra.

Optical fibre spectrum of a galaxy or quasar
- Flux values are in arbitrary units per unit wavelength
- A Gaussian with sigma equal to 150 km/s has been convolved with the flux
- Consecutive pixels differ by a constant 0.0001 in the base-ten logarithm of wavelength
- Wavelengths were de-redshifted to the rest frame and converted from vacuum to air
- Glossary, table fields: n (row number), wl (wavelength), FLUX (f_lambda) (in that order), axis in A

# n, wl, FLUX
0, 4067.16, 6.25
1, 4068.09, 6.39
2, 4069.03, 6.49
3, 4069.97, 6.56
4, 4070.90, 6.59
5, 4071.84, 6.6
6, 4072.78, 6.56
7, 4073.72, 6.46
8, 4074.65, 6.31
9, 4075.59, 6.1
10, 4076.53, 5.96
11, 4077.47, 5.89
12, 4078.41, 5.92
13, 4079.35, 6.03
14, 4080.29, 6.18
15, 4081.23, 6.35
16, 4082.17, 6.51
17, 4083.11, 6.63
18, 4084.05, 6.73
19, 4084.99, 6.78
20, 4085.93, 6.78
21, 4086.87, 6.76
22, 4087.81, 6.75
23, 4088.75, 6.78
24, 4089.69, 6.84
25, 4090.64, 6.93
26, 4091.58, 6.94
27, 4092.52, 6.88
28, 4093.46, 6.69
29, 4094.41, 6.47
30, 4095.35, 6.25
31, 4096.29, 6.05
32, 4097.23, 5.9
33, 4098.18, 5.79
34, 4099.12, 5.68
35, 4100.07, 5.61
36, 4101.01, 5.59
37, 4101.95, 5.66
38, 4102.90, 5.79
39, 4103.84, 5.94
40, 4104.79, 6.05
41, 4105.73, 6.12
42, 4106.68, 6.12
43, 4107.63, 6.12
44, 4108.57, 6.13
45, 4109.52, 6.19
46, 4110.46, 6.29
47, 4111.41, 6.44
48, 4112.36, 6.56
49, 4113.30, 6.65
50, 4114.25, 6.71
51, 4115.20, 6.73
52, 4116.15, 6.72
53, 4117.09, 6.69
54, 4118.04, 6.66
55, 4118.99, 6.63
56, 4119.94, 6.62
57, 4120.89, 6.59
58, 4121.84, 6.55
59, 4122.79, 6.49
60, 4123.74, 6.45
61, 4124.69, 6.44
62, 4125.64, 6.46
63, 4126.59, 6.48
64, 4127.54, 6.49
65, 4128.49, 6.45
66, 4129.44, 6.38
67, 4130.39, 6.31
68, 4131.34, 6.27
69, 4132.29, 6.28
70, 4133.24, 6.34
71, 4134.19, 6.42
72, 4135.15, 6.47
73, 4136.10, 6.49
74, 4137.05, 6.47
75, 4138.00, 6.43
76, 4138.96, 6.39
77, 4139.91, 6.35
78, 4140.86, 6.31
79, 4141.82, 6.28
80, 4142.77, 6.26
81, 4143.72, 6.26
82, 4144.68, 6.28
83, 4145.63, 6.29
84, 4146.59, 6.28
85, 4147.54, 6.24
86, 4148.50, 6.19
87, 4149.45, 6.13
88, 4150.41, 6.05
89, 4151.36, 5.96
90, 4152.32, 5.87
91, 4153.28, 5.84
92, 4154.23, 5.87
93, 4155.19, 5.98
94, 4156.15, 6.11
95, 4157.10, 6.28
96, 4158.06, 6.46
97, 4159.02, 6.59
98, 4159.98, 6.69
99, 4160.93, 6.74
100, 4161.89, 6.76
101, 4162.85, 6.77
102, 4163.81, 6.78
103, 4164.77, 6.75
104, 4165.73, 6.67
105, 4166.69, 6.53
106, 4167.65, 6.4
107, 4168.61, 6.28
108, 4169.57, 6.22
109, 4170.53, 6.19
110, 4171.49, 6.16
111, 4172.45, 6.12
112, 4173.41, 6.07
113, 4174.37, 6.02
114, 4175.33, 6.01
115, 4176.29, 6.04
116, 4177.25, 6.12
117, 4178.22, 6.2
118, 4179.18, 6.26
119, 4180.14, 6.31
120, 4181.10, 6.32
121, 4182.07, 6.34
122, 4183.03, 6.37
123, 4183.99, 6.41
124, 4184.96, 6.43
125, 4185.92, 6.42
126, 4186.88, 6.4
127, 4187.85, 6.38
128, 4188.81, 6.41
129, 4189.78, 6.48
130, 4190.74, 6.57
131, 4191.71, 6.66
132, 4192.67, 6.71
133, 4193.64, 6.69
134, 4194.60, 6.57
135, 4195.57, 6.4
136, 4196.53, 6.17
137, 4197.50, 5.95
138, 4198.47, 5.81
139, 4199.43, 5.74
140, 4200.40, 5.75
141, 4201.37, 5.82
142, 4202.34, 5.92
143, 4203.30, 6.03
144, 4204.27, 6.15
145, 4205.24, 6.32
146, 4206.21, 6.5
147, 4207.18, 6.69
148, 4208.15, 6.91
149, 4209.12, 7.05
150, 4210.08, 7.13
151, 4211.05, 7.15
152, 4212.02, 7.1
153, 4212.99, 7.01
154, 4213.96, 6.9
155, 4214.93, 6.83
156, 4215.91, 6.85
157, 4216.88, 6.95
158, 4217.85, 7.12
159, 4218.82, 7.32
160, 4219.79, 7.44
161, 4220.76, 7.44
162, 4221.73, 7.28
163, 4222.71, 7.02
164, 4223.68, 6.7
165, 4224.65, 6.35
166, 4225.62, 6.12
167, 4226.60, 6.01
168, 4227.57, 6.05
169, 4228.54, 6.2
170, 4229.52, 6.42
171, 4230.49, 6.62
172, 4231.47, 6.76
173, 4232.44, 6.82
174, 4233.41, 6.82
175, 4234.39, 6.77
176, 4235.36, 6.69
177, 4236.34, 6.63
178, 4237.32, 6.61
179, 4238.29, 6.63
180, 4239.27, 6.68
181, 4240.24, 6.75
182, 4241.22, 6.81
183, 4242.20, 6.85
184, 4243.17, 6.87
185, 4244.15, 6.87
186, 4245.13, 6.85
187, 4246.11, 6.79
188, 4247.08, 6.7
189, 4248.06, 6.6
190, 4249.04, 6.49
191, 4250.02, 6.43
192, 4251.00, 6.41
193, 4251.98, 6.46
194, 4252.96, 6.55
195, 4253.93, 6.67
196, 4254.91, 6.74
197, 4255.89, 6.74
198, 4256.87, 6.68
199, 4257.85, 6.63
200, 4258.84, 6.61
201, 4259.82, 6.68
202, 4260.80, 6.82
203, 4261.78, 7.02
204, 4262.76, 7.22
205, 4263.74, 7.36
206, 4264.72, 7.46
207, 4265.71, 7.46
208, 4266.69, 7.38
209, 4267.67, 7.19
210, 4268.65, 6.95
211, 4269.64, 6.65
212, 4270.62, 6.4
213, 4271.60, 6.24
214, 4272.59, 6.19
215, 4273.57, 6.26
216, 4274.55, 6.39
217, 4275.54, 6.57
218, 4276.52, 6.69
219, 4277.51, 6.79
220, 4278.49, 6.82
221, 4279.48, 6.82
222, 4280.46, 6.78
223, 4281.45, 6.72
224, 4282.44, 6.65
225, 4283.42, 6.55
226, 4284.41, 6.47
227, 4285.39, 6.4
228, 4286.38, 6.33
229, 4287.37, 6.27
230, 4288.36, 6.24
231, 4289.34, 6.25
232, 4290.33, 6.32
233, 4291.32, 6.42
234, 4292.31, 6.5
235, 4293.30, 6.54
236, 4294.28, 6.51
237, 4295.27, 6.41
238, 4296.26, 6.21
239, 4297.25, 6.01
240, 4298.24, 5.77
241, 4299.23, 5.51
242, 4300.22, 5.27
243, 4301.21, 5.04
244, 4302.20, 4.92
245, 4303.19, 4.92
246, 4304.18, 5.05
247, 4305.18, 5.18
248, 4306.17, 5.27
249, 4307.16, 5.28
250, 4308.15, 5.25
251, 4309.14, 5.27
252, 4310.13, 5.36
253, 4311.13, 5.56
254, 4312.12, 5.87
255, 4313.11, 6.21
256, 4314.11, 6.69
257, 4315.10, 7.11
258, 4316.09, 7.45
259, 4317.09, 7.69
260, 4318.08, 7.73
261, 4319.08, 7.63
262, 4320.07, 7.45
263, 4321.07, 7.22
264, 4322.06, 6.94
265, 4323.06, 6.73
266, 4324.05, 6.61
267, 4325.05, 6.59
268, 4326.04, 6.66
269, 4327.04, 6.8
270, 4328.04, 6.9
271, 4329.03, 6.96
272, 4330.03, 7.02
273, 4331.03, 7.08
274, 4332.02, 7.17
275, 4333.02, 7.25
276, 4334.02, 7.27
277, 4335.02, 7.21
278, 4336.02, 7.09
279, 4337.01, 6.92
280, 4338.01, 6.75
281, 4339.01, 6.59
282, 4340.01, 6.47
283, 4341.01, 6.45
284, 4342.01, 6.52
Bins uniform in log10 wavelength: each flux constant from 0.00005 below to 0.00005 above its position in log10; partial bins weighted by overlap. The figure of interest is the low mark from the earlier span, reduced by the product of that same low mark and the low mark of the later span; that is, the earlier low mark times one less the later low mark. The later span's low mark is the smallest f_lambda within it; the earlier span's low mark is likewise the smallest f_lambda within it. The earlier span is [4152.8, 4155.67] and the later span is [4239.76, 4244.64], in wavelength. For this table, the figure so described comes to -33.6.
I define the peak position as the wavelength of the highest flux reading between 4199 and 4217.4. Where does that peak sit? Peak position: 4211.05 A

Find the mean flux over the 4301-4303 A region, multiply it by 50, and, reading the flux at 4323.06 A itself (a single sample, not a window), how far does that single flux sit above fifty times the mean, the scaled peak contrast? -242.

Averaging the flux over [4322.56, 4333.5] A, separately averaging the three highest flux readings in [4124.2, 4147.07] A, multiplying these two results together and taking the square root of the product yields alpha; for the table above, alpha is 6.7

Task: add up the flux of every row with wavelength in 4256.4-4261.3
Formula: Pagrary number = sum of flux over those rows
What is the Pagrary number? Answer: 33.4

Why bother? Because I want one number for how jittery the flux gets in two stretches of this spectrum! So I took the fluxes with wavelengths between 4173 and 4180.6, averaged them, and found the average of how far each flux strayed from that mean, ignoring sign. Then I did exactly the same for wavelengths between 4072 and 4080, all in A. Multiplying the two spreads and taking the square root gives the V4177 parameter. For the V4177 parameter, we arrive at 0.14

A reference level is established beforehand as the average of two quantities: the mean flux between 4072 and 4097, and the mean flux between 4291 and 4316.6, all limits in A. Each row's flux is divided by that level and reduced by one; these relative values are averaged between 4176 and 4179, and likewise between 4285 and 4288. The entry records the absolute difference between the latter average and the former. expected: 0.03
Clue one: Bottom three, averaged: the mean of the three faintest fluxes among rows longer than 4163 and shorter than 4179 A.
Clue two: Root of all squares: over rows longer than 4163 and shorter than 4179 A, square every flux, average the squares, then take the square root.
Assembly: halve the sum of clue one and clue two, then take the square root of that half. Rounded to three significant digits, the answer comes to 2.48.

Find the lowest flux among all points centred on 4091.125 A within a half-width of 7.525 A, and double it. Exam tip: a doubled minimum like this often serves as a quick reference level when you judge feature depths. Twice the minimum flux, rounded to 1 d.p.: 11.6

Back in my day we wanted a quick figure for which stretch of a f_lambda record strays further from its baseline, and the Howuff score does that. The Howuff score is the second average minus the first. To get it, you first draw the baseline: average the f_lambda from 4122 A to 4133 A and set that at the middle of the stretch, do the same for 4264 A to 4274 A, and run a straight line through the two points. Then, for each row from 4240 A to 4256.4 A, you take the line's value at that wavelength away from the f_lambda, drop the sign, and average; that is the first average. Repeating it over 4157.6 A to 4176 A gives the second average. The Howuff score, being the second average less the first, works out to 0.12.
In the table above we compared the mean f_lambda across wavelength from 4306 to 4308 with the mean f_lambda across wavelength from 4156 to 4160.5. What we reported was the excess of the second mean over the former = 1.2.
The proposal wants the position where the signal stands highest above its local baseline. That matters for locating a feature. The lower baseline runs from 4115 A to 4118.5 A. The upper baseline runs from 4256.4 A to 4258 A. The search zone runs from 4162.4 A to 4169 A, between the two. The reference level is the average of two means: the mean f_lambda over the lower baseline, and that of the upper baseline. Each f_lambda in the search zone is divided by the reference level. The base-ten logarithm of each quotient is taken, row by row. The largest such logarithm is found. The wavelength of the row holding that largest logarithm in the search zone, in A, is 4163.81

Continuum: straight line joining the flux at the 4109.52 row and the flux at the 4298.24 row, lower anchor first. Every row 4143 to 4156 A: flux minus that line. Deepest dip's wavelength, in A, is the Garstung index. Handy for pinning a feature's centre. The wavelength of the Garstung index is 4153.28 A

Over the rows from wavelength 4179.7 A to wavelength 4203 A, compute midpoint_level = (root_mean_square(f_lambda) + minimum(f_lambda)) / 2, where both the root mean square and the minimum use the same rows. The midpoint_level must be 6.02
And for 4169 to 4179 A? 6.06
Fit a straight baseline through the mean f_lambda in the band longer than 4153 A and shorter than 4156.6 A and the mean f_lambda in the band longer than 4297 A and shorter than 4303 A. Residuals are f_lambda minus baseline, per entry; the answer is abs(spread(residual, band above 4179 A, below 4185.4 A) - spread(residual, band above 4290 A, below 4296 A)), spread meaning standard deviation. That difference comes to 0.02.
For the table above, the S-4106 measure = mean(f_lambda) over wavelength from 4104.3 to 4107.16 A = 6.1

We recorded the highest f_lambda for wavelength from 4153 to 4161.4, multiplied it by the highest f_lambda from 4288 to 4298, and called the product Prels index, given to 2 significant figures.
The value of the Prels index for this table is 44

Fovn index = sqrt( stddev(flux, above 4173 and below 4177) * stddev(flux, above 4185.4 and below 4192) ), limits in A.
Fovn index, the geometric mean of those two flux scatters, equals 0.05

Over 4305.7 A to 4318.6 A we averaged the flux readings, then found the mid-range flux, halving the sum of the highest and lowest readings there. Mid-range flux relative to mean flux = 1.04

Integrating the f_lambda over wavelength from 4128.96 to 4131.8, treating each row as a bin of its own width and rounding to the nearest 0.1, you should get 18.0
